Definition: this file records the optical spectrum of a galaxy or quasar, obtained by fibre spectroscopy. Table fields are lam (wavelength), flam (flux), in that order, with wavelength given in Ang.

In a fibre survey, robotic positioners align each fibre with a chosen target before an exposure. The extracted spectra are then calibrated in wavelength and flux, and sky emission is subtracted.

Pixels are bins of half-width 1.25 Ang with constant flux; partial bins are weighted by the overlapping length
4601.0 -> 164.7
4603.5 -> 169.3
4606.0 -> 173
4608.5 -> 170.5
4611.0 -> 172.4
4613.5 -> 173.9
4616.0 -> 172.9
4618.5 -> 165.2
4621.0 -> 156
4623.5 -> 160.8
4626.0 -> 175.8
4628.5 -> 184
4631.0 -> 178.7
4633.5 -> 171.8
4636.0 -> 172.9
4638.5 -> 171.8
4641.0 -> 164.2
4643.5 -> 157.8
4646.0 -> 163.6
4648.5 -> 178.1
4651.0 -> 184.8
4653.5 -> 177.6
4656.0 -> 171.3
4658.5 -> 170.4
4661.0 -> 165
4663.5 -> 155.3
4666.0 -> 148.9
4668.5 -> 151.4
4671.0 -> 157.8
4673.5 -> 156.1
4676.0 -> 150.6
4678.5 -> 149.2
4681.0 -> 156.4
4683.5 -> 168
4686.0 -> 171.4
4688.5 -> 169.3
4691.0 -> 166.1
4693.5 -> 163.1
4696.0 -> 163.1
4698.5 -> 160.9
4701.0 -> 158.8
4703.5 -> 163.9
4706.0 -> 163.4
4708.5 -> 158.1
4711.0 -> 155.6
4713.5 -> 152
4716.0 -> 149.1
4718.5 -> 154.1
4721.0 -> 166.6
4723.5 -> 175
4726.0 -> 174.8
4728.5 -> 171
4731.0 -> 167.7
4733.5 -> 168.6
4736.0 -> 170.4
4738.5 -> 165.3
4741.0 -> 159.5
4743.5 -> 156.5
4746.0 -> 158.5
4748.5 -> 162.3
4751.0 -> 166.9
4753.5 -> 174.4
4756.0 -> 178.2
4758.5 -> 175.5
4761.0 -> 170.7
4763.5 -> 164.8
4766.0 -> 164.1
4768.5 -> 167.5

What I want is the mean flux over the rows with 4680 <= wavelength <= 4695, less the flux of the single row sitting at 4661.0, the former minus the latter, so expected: 1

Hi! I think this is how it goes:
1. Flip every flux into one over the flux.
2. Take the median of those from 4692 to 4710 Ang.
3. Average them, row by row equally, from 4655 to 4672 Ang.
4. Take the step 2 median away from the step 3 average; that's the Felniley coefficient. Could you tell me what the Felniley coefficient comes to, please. 0.0001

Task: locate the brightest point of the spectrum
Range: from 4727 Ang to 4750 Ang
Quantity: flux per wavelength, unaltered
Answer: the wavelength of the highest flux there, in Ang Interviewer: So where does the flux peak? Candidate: 4728.5 Ang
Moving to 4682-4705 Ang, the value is 4686.0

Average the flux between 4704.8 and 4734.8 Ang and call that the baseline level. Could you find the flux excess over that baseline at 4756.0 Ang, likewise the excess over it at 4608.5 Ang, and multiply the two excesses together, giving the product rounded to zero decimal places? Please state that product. 114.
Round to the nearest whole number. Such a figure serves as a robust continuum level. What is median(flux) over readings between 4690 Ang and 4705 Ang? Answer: 163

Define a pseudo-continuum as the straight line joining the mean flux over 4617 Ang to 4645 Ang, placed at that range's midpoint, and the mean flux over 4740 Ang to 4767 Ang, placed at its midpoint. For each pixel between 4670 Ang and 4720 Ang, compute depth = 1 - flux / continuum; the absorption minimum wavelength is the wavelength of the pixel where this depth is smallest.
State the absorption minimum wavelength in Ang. 4686.0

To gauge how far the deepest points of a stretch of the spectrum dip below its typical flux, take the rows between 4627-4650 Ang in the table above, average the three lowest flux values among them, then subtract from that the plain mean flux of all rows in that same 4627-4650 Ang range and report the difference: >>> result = -10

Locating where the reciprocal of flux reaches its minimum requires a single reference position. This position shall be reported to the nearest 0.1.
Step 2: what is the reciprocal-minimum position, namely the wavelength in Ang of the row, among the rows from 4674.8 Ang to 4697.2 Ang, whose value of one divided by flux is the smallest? 4686.0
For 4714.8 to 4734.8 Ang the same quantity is 4723.5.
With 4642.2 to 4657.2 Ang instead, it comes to 4651.0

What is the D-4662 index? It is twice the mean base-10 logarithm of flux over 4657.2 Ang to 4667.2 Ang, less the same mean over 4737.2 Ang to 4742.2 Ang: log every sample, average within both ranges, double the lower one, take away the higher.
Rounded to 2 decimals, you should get 2.20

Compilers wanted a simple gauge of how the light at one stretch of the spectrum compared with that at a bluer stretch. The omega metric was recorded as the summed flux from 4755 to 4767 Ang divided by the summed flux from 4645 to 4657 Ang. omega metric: 0.97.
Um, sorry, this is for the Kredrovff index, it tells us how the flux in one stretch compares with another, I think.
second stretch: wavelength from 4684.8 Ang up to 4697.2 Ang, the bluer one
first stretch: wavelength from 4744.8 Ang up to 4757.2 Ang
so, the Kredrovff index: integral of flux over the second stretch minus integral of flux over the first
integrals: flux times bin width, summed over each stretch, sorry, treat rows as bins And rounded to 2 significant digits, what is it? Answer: -18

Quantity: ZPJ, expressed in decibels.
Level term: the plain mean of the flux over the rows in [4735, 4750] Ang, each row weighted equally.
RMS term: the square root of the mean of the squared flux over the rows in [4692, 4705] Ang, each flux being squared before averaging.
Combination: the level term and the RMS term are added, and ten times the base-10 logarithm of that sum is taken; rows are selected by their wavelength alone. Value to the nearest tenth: 25.1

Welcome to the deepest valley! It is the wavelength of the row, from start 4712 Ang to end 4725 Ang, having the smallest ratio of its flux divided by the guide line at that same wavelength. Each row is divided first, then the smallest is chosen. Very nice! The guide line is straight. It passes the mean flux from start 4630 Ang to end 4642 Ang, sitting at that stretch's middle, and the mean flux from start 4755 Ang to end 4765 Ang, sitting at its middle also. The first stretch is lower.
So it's 4716.0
